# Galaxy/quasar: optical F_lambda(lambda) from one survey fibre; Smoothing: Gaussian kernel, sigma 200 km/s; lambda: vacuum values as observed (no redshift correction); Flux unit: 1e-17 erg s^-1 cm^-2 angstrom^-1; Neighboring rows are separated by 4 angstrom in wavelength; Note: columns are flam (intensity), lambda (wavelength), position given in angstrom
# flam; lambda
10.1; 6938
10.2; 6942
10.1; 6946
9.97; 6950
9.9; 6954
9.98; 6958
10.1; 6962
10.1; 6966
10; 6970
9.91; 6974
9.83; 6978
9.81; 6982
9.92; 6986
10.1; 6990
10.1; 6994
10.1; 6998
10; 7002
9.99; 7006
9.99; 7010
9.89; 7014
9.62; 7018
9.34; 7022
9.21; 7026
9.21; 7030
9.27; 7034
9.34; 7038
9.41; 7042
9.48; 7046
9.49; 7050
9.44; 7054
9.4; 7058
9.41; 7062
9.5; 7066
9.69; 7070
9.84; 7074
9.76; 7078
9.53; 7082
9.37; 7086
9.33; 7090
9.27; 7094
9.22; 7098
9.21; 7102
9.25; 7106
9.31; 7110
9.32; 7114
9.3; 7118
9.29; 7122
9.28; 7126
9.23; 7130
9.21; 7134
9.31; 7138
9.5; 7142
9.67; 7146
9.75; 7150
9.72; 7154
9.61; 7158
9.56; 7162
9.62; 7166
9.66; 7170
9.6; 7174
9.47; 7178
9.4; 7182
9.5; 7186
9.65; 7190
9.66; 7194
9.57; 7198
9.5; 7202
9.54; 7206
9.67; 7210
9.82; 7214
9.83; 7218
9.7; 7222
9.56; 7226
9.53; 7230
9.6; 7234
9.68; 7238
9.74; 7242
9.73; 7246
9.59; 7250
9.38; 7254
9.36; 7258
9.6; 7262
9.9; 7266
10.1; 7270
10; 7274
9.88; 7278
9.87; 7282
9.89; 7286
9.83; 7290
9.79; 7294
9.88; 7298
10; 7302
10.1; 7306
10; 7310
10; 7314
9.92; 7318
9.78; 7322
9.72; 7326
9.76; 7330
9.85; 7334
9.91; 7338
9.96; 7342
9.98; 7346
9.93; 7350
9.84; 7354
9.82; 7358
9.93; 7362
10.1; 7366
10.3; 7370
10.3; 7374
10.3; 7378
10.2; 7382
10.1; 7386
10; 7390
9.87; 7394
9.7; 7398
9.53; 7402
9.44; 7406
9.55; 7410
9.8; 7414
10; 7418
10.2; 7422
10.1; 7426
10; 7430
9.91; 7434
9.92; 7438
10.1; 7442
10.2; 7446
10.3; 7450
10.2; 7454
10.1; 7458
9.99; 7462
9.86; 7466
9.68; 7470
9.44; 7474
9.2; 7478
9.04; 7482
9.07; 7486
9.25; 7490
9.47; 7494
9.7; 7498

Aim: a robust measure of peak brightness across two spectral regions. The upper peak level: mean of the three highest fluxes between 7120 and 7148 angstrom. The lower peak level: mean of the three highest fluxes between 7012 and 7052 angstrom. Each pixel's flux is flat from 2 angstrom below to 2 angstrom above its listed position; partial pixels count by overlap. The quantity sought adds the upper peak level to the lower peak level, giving 19.2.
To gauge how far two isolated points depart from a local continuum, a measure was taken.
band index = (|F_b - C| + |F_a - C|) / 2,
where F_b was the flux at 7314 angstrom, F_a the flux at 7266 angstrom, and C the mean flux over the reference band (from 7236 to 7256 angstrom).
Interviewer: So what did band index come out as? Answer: 0.33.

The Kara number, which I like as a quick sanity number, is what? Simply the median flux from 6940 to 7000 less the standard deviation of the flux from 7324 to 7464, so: 9.78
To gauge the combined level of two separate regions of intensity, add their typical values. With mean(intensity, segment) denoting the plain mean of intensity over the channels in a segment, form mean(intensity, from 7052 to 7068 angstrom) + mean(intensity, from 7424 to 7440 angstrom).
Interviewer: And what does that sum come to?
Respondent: 19.4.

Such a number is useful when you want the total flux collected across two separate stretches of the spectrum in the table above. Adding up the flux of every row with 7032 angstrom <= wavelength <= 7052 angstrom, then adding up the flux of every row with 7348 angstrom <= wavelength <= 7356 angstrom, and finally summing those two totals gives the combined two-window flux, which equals 67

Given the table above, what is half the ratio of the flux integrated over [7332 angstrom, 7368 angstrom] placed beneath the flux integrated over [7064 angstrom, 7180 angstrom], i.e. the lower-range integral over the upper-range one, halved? 1.5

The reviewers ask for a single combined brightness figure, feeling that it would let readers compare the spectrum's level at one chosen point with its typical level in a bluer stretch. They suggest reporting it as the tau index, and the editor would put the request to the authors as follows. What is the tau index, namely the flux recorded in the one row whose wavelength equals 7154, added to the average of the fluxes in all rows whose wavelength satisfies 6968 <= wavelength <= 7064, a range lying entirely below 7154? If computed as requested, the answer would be 19.4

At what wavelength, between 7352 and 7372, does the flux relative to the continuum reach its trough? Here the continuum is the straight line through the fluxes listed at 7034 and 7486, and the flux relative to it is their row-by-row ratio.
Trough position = 7358 angstrom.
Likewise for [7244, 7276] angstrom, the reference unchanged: 7258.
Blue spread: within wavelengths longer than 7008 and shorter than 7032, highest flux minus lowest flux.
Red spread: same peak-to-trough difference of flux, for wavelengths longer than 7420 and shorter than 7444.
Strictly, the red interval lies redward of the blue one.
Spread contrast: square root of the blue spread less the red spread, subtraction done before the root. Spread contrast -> 0.70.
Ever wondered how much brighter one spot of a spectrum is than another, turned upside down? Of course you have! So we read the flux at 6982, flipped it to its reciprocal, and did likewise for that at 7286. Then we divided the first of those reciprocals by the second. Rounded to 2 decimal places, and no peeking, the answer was 1.01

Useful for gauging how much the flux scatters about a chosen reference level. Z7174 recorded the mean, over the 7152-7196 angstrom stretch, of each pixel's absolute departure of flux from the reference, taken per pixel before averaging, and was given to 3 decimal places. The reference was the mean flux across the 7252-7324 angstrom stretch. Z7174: 0.263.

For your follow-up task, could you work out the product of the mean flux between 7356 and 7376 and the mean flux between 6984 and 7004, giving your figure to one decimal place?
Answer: 101.3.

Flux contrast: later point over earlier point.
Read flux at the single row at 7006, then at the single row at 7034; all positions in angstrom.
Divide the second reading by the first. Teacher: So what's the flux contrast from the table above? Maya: 0.93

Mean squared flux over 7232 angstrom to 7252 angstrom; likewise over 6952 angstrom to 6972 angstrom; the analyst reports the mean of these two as 96.9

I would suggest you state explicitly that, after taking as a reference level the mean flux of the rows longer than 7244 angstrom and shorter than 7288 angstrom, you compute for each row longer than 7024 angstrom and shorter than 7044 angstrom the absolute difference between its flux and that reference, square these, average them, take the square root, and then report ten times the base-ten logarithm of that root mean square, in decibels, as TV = -3.3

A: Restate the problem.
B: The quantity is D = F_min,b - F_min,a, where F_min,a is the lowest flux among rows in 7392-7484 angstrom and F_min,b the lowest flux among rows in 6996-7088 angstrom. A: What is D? 0.17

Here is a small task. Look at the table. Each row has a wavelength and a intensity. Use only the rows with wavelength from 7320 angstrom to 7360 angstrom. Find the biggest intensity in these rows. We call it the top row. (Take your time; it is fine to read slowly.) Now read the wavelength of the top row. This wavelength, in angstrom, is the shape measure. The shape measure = 7346 angstrom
